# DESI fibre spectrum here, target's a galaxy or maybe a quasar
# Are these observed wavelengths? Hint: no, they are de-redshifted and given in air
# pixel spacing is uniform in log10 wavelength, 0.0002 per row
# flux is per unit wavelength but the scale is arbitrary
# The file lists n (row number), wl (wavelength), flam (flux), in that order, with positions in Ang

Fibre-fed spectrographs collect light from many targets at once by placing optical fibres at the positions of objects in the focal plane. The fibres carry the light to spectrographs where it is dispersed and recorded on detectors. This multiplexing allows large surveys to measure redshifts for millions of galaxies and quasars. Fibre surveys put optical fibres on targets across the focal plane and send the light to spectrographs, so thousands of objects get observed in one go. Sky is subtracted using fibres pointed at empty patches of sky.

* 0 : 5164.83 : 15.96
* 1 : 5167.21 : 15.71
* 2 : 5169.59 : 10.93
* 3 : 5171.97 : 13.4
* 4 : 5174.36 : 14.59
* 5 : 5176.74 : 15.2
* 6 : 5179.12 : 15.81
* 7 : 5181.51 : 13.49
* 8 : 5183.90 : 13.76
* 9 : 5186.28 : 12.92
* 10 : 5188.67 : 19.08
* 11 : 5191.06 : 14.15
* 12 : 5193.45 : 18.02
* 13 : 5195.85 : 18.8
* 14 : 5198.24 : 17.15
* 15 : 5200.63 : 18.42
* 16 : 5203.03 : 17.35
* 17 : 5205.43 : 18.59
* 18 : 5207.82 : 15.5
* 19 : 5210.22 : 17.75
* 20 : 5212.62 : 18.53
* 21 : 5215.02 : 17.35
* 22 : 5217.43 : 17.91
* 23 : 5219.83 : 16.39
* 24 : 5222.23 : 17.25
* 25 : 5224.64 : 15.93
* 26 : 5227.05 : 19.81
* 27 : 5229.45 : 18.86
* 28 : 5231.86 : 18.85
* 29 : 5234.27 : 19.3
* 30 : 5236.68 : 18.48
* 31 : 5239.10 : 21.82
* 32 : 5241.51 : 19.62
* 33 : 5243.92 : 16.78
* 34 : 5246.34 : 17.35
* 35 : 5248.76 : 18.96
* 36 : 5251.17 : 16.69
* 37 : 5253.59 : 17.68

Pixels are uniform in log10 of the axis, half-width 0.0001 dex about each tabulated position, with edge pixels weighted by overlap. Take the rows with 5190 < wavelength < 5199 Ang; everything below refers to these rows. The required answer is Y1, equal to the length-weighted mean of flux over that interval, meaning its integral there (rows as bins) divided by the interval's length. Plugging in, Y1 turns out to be 17.1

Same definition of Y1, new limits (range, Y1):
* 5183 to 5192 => 15.1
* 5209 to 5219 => 17.8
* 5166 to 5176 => 13.7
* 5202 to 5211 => 17.3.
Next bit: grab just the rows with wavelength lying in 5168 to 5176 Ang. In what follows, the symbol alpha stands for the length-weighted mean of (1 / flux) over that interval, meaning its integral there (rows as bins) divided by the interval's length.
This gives 0.077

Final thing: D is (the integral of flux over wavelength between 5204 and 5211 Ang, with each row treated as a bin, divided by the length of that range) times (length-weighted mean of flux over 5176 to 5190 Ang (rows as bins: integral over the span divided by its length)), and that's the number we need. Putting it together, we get 260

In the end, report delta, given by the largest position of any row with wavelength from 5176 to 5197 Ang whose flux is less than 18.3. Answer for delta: 5193.45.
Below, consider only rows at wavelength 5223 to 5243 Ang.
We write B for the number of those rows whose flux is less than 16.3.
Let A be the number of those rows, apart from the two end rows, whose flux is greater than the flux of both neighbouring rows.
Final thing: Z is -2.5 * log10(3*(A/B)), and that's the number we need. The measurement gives -2.4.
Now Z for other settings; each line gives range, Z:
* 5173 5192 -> -0.3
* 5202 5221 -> -2.4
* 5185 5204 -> -1.6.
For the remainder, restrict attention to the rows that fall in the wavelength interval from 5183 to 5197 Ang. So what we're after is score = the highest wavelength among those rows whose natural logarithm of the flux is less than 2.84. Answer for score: 5191.06 Ang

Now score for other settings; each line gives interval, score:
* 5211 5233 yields 5224.64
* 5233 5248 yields 5243.92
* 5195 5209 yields 5207.82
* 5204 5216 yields 5207.82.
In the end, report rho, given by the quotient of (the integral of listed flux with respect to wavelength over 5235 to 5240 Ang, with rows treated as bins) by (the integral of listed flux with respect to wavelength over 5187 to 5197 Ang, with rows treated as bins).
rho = 0.6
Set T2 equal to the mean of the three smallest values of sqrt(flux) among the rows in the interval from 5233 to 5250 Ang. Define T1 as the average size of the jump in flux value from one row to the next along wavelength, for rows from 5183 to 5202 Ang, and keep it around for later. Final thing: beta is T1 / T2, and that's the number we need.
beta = 0.67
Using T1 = 2.79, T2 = 4.19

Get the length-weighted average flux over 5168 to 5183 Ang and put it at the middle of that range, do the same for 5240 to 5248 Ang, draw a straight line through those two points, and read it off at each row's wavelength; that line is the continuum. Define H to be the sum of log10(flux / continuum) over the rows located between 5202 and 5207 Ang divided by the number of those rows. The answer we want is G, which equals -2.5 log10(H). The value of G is 3.08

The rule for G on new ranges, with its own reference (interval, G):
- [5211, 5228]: 4.09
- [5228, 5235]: 3.53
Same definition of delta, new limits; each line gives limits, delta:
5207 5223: 5222.23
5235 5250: 5246.34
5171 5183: 5181.51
